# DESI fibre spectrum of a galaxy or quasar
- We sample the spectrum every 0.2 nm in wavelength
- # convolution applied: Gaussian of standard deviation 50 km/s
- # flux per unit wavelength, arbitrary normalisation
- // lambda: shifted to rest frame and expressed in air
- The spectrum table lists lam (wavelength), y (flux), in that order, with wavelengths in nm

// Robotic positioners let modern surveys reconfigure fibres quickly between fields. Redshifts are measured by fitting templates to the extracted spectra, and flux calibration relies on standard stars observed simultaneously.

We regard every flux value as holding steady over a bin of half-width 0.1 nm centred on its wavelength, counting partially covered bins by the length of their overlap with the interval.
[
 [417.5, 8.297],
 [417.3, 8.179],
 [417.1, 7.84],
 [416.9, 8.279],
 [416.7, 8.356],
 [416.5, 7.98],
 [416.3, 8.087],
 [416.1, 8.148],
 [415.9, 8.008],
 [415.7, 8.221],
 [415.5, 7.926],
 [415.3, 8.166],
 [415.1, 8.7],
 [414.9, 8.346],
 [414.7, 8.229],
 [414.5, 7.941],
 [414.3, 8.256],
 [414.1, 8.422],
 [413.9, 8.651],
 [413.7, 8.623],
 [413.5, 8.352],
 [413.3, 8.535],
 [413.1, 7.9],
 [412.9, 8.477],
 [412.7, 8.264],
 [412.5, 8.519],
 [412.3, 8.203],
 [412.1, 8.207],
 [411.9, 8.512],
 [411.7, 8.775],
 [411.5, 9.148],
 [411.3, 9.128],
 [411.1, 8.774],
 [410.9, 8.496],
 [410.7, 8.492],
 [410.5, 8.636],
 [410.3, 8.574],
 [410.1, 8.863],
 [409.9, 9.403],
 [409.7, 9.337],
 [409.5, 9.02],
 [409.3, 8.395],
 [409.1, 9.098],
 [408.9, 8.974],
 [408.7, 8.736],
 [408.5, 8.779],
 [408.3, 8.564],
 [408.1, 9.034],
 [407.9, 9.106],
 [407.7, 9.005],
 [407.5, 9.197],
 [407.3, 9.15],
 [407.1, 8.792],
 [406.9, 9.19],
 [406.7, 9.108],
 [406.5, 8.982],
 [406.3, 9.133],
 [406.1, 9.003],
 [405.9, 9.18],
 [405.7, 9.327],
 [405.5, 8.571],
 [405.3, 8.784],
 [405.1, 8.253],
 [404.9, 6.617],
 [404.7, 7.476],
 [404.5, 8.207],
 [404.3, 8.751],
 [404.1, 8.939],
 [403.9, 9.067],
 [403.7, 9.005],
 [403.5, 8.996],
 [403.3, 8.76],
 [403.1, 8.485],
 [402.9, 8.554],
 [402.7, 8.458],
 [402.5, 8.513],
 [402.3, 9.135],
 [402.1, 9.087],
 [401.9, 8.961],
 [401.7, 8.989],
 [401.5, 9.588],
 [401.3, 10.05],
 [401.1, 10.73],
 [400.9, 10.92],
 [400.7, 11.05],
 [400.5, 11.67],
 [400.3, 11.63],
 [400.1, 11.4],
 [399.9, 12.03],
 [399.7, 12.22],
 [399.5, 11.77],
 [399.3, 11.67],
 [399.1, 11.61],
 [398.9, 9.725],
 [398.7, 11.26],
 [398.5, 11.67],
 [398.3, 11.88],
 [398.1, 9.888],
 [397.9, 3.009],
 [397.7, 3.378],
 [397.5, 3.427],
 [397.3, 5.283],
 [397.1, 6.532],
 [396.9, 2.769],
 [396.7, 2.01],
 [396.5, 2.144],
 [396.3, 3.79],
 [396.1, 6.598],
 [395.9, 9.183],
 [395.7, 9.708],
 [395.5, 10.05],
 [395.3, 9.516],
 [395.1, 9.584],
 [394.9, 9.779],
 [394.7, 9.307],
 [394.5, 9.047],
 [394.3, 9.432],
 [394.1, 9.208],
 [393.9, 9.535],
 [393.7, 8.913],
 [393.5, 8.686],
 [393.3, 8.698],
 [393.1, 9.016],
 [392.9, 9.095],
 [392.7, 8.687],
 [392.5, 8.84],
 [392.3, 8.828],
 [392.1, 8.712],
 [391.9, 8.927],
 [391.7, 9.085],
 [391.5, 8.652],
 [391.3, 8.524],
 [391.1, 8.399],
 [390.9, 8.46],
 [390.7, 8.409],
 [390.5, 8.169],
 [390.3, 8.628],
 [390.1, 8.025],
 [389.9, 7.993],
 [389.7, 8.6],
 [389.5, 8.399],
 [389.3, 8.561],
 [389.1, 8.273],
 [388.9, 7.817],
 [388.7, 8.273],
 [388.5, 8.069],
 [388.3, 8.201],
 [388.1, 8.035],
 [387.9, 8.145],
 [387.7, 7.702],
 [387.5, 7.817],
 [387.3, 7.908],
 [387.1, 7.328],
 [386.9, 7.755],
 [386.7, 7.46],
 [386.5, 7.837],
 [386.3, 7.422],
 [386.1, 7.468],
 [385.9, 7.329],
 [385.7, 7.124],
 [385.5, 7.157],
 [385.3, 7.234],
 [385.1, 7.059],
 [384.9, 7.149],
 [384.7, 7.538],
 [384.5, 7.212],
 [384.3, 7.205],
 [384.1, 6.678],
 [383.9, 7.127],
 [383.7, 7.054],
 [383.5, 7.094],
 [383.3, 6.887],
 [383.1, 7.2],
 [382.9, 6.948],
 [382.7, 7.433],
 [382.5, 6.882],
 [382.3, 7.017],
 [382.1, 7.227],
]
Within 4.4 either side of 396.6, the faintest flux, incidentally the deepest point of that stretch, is 2.01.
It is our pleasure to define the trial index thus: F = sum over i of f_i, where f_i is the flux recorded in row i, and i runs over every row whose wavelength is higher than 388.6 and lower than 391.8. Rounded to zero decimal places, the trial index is 134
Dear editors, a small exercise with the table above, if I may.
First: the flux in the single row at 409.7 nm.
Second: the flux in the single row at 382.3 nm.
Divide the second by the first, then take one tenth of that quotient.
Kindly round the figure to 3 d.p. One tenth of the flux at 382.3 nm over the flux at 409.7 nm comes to 0.075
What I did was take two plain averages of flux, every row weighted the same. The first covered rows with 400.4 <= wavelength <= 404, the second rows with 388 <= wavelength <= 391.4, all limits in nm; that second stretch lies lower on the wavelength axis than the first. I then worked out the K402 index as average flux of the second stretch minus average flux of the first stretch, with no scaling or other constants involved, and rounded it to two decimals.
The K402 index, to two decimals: -1.16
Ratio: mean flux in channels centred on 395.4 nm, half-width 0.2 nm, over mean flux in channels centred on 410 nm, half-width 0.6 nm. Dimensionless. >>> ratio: 1.09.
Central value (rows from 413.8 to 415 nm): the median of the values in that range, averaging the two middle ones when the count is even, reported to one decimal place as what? 8.3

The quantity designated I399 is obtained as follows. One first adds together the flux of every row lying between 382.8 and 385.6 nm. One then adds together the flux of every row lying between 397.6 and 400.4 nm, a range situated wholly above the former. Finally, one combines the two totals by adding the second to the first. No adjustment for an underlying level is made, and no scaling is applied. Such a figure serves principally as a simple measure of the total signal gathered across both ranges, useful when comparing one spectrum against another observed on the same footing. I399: 243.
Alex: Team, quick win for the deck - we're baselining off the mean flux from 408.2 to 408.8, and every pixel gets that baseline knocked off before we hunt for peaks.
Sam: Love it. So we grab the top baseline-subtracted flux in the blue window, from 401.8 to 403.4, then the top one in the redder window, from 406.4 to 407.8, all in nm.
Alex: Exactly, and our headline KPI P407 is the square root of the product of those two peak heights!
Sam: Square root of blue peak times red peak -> 0.47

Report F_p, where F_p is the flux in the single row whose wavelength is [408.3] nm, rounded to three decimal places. 8.564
